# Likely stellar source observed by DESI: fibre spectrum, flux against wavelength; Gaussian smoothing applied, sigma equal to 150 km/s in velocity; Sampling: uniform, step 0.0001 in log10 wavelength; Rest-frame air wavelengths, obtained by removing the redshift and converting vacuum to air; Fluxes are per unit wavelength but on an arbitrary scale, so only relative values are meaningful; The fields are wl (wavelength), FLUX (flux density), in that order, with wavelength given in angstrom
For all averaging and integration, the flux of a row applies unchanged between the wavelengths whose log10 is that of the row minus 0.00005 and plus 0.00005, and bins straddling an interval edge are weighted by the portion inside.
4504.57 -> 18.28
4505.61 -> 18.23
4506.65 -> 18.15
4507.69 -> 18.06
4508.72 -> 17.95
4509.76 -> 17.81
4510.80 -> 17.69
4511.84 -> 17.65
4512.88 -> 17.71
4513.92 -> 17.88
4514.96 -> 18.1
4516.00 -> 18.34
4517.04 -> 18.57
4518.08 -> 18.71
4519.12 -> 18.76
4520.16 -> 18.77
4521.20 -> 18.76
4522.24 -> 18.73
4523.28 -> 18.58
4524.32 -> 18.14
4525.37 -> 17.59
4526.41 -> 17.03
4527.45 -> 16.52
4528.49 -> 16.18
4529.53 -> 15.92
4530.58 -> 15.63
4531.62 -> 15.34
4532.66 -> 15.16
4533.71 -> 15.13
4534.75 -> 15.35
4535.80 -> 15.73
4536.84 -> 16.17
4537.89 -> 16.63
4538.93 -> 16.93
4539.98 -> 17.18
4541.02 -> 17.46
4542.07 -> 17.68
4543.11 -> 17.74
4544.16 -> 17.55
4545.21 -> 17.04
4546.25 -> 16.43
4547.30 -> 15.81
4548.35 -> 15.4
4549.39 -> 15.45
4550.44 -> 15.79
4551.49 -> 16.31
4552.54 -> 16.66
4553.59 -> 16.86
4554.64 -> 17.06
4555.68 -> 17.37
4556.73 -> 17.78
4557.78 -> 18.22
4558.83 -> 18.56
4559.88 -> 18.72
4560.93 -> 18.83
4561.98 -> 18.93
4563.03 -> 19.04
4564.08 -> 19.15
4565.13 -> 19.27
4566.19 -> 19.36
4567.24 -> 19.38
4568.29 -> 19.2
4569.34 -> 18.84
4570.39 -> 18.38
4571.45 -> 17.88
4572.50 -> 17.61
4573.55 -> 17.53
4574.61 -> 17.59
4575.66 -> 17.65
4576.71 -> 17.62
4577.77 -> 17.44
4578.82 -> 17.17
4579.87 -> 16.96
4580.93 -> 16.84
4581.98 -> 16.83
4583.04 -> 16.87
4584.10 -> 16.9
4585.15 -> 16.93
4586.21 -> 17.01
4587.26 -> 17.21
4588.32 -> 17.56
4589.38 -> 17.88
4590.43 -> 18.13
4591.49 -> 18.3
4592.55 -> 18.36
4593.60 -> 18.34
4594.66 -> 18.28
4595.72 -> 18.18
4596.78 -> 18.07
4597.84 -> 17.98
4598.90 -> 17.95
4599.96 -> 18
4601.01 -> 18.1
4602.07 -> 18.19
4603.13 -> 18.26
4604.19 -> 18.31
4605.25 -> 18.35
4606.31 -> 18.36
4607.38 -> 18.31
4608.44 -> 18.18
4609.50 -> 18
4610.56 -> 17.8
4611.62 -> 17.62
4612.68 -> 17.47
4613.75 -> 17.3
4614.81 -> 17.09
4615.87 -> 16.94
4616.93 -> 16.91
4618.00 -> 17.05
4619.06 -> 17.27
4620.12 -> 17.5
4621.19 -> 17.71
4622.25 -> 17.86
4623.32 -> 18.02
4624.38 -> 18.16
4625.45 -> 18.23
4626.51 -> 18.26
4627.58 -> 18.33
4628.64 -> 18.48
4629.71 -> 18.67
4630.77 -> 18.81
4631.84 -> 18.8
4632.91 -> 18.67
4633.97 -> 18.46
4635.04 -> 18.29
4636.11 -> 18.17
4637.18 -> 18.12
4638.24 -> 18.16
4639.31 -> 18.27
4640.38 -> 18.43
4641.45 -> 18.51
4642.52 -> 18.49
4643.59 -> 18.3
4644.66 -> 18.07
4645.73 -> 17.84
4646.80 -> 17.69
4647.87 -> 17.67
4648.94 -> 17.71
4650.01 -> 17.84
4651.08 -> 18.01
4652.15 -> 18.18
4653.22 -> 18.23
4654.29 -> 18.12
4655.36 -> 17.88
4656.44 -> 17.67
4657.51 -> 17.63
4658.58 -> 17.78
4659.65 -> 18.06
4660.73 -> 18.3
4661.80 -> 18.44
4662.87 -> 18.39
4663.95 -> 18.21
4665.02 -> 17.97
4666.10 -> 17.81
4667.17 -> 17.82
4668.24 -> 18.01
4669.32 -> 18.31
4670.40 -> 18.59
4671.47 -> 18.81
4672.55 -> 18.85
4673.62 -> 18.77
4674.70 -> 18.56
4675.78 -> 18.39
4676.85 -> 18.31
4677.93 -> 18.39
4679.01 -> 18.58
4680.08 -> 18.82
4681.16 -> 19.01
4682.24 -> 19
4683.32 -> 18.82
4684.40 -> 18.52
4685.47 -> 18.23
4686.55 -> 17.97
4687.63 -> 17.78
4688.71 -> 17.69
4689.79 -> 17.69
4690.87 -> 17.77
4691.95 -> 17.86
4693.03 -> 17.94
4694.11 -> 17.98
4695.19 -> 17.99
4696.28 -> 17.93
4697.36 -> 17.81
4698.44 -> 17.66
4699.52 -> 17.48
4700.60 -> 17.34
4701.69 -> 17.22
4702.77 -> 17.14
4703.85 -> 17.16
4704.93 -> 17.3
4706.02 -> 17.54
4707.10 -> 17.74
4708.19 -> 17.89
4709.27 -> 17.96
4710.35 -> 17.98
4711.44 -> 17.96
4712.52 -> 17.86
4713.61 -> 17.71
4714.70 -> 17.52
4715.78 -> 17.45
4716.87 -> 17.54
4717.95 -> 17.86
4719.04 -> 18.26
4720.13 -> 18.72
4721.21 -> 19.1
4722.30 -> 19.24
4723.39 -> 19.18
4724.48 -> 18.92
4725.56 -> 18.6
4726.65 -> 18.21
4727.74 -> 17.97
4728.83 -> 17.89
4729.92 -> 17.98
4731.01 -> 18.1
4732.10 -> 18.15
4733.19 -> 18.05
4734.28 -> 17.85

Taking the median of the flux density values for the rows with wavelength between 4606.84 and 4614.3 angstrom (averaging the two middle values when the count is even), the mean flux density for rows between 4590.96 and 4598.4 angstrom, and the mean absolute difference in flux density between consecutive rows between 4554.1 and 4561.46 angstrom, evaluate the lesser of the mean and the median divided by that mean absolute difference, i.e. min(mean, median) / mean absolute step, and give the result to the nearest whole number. 60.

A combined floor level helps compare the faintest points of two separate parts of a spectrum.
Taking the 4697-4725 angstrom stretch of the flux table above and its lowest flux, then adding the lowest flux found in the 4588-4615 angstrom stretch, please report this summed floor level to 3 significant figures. 34.2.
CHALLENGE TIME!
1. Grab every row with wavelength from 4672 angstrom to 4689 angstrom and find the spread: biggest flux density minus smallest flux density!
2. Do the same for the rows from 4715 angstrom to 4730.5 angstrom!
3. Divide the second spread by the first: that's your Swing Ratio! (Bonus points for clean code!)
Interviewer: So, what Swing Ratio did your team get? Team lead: 1.4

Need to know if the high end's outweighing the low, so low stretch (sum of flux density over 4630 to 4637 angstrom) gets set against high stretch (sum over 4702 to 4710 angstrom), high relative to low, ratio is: 1.1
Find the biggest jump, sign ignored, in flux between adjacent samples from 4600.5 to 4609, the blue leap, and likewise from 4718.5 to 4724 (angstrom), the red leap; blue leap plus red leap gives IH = 0.59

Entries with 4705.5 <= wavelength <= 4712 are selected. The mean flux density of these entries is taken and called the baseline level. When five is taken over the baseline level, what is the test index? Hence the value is 0.280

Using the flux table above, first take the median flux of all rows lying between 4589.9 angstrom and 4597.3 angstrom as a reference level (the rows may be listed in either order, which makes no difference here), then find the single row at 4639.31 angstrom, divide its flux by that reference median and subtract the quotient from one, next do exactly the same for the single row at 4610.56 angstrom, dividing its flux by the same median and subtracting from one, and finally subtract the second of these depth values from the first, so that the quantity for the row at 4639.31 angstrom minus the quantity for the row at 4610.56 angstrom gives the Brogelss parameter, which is -0.026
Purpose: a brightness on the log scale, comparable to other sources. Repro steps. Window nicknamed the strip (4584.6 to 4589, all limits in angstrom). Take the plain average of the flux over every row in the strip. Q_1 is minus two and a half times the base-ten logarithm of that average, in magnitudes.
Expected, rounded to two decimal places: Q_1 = -3.09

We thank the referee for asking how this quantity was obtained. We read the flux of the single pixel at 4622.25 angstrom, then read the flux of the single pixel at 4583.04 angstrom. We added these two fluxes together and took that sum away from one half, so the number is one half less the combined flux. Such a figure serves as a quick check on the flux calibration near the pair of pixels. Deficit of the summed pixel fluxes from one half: -34.2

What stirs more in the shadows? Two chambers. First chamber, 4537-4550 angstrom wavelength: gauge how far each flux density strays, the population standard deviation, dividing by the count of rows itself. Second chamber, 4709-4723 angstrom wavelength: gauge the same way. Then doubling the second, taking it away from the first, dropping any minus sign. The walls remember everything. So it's 0.32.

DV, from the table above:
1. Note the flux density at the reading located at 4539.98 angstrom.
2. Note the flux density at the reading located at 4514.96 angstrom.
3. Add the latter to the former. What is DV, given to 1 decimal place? 35.3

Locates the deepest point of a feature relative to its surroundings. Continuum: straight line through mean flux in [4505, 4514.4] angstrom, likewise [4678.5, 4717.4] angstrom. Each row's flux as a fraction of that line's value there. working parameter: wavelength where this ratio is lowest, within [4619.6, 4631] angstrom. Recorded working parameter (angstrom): 4620.12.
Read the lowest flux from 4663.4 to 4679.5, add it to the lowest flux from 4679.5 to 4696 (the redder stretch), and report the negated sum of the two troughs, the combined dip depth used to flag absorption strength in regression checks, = -35.5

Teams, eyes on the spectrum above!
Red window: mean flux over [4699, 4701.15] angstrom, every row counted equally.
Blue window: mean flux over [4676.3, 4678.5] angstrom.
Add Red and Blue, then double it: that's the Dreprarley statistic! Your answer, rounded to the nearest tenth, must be 71.5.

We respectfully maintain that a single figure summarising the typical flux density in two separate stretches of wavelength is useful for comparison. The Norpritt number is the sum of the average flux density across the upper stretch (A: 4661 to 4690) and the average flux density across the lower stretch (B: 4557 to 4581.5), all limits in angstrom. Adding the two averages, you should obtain 36.6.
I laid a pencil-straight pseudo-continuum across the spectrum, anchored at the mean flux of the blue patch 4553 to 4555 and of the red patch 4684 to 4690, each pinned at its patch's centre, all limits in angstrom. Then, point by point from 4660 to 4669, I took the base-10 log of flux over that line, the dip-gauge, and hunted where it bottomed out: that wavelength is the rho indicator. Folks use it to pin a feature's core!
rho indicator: 4666.10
